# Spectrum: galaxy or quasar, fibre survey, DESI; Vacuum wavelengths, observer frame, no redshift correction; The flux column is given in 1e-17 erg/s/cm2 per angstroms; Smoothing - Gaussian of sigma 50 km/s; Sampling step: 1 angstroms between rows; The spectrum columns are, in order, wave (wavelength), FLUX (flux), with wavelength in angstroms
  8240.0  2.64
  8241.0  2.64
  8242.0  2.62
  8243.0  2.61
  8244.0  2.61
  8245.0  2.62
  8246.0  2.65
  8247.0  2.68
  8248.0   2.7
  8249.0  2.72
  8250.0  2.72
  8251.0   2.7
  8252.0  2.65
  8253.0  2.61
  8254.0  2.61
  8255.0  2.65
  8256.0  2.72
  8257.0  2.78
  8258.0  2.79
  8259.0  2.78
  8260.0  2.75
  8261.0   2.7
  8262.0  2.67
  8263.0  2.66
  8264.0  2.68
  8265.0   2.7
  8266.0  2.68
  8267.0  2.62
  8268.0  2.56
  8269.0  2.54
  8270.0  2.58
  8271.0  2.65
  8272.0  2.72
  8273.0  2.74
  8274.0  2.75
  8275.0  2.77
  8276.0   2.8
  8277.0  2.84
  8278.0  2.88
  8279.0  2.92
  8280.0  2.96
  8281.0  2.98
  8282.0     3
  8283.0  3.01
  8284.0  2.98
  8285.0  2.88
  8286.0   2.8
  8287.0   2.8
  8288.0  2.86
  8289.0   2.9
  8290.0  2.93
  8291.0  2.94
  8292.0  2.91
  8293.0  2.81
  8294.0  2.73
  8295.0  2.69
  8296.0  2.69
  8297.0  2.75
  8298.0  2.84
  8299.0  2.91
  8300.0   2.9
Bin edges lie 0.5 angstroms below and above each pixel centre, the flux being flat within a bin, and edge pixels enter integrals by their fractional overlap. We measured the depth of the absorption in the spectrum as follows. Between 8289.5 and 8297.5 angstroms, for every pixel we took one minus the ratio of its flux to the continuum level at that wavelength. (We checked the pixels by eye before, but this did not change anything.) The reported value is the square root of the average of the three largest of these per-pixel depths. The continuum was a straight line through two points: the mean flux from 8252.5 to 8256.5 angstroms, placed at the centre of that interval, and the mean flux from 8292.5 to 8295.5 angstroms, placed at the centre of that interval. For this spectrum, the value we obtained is 0.12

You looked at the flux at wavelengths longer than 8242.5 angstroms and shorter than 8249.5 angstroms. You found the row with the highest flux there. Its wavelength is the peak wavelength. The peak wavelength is 8249.0 angstroms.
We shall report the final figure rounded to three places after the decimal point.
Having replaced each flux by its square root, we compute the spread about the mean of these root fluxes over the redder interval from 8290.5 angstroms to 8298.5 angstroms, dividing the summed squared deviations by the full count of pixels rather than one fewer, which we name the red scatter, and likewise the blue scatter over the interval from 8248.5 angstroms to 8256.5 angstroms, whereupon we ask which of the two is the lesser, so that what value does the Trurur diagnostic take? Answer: 0.014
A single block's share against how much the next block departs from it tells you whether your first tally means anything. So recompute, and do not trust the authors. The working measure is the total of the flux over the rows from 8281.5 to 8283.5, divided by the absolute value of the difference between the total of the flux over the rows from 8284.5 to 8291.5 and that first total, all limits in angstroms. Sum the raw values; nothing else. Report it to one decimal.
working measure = 0.4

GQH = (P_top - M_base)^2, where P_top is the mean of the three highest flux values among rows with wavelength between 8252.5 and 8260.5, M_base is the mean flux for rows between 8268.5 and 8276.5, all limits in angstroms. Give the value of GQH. 0.008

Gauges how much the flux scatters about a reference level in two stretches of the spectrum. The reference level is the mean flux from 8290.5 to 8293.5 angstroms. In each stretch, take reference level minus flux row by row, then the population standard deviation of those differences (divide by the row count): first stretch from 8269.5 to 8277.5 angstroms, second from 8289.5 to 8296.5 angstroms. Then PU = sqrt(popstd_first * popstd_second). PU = 0.090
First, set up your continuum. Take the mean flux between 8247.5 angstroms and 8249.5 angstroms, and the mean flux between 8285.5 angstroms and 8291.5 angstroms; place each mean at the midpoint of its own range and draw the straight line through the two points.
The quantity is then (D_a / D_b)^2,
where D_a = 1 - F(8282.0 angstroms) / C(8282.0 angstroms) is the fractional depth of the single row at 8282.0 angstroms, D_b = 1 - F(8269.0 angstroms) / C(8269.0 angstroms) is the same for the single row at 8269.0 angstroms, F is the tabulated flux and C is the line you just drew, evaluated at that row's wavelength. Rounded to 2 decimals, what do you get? 0.36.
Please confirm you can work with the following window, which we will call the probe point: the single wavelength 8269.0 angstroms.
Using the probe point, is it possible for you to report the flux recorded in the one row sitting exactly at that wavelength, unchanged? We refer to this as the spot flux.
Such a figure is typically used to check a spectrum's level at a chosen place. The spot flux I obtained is 2.54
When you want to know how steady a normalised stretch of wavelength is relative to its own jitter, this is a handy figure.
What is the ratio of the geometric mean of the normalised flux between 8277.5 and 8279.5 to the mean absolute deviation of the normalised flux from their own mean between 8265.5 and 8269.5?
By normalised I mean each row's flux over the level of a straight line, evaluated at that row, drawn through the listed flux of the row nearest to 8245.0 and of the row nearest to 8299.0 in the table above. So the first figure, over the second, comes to 52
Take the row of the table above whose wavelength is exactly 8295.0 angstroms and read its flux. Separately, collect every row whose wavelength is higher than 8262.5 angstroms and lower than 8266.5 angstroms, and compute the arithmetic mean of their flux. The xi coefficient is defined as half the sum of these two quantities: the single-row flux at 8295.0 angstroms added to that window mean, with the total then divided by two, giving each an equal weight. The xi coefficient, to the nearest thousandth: 2.685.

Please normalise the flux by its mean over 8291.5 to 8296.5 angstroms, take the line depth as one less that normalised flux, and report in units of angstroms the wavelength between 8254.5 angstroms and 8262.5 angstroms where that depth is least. 8258.0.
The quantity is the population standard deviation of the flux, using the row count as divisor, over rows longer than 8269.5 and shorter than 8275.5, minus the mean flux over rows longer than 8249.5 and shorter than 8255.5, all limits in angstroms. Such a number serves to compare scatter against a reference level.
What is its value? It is -2.59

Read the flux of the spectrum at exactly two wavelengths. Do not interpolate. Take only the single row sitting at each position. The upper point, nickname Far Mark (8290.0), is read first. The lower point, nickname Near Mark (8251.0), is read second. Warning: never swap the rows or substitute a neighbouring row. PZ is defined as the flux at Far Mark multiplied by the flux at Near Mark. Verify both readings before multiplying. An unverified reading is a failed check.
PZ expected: 7.91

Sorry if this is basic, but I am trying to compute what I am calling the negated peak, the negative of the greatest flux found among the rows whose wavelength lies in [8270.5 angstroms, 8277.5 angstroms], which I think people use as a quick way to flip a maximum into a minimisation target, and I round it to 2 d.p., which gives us -2.84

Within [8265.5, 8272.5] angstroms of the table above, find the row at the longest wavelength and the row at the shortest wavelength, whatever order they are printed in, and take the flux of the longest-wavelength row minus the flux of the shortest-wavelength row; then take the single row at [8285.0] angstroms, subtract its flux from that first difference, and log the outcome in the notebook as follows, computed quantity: -2.84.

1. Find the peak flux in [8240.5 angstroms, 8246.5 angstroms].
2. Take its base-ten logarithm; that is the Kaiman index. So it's 0.423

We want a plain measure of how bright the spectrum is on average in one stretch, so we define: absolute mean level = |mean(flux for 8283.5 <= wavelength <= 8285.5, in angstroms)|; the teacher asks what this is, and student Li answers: 2.93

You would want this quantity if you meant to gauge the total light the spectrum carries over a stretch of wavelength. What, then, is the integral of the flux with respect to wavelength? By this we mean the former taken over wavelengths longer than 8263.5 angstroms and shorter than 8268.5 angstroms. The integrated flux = 13.2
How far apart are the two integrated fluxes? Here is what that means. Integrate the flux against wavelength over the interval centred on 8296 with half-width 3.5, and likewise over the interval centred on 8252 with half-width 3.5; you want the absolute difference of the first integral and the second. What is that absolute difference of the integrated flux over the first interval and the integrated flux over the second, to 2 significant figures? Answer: 0.76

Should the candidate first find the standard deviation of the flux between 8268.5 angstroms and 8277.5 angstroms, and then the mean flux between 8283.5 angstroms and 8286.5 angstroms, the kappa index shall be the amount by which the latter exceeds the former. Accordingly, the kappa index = 2.79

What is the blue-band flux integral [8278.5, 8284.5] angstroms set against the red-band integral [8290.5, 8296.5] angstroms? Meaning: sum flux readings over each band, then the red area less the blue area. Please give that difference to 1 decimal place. -1.1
